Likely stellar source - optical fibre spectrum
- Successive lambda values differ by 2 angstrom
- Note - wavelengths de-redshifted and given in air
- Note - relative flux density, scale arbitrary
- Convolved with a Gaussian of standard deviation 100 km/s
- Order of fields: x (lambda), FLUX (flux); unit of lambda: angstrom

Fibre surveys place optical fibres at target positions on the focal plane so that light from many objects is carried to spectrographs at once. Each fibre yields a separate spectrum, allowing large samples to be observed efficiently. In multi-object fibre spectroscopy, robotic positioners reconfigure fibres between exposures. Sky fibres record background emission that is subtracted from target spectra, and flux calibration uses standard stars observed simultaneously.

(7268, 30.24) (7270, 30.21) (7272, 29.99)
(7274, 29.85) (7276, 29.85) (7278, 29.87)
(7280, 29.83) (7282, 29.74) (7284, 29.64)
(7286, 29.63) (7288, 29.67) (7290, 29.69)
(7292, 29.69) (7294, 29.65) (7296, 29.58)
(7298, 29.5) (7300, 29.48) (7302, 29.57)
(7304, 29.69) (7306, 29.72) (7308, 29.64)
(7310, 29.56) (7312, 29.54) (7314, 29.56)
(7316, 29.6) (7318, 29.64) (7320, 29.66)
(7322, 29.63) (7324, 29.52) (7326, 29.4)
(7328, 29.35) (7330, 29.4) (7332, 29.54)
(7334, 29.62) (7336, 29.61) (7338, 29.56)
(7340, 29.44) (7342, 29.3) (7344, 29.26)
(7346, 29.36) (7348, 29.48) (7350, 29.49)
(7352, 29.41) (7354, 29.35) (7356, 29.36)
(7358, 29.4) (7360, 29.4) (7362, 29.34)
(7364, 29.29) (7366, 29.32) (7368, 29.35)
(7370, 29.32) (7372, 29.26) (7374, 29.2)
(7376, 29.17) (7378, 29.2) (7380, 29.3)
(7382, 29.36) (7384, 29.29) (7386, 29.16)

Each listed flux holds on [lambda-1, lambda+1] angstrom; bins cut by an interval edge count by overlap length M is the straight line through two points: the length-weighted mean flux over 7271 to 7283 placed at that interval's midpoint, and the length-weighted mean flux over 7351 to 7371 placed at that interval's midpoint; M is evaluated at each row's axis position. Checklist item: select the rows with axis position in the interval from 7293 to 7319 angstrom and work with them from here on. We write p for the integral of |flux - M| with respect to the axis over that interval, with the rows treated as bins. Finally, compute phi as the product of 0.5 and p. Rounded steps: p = 2.5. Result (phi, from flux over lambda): 1.27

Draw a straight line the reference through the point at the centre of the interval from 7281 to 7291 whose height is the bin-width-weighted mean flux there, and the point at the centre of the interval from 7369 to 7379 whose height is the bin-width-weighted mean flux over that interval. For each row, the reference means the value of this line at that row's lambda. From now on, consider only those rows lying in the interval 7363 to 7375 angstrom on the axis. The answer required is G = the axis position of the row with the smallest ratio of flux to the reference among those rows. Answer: 7374 angstrom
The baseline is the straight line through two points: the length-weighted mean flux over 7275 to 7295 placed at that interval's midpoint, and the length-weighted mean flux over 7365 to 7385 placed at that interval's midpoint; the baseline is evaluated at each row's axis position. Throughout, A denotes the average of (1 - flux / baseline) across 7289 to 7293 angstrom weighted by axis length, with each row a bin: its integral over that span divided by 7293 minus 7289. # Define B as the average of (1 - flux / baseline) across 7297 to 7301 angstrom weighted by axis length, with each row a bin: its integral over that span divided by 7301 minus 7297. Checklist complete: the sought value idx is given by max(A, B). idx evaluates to 0.006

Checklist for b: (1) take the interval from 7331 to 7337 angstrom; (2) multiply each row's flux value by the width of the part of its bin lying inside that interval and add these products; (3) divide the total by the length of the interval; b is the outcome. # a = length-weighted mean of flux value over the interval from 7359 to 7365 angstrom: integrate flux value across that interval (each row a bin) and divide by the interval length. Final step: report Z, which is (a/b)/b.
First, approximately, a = 29.3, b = 29.6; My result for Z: 0.0335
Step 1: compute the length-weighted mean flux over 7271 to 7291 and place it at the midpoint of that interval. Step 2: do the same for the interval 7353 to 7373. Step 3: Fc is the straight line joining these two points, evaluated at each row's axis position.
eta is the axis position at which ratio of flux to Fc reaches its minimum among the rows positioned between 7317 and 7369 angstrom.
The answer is 7344 angstrom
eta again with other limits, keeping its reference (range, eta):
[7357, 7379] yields 7376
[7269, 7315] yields 7300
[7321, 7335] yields 7328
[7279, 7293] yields 7284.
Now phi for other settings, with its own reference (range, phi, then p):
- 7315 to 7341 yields 1.05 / 2.1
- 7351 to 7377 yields 0.46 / 0.9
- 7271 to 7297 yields 1.14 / 2.3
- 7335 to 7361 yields 0.92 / 1.8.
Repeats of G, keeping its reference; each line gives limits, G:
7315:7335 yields 7328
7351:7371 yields 7364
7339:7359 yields 7344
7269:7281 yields 7274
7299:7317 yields 7300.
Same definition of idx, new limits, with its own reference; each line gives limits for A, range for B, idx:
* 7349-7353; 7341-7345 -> 0.005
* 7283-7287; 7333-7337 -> 0.003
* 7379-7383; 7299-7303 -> 0.004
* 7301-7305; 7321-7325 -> 0.000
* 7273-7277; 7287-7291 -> 0.001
